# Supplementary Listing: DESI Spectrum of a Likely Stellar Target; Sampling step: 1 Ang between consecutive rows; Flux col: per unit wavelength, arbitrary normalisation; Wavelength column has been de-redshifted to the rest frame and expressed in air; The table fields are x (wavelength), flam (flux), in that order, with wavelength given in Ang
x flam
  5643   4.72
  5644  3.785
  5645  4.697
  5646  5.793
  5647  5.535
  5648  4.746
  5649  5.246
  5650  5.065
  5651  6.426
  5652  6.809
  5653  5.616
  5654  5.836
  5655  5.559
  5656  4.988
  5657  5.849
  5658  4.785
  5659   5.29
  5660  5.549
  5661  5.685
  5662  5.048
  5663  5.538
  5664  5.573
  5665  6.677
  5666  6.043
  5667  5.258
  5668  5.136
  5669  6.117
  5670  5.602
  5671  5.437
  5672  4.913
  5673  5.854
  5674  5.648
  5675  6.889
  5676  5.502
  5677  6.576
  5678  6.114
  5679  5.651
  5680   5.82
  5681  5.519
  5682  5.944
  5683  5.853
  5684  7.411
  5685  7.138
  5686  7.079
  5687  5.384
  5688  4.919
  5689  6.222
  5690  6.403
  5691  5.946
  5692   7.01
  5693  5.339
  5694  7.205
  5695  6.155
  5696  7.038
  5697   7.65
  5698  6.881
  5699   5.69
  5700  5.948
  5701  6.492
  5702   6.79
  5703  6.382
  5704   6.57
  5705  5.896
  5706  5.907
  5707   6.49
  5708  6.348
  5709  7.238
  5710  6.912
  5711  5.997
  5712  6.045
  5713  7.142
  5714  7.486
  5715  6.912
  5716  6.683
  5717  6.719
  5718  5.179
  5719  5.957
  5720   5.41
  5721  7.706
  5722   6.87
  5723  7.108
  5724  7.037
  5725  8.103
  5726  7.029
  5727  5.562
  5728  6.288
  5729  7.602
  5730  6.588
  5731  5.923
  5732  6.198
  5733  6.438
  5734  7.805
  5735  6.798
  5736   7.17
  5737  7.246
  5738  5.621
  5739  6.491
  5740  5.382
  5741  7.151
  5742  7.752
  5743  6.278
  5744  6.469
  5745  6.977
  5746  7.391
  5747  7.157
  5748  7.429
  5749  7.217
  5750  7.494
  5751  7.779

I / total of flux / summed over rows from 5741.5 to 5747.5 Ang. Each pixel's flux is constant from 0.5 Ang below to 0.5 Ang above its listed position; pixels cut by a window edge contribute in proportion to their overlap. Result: 42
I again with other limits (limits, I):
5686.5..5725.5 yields 253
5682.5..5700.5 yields 115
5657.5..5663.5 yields 32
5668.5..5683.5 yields 87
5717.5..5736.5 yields 127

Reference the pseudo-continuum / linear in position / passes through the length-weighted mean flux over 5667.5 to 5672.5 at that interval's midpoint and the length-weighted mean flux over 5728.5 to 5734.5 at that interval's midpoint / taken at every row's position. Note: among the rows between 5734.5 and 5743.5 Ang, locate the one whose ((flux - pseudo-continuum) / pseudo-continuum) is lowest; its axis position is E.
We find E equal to 5740 Ang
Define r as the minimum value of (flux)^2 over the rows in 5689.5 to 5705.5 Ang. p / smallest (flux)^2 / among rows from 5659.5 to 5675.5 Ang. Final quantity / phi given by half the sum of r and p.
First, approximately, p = 24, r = 29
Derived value 26.3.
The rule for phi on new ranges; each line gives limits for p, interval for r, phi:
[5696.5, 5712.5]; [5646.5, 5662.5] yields 27.5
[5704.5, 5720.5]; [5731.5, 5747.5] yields 27.9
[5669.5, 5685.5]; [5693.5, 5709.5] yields 28.3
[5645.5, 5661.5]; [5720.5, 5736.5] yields 26.7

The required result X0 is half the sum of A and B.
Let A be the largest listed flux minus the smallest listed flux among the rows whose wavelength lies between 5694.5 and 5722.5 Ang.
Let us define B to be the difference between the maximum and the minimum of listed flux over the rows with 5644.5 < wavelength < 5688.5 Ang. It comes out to 2.62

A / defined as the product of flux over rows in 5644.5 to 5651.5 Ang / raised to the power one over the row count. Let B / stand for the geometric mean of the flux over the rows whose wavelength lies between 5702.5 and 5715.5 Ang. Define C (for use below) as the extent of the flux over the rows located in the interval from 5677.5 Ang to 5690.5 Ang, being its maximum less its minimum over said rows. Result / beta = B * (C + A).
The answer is 51.2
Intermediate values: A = 5.3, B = 6.5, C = 2.49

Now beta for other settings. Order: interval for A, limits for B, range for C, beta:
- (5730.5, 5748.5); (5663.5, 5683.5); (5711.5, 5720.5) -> 52.3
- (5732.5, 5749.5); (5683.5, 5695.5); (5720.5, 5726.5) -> 50.8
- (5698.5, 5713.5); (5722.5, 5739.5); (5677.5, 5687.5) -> 56.5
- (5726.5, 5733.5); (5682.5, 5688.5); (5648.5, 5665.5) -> 52.1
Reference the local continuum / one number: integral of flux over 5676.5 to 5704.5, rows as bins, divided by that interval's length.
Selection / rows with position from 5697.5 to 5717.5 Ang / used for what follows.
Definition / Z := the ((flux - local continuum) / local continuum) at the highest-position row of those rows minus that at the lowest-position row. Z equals -0.03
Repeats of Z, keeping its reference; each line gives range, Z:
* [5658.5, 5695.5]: 0.14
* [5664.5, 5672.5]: -0.28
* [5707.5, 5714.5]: 0.18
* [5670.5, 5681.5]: 0.01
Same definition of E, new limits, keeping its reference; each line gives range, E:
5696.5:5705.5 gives 5699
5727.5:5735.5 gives 5731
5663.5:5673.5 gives 5672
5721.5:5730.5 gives 5727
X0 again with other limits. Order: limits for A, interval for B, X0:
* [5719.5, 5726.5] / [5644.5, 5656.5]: 2.40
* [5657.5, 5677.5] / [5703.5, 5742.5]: 2.51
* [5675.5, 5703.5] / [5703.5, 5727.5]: 2.83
